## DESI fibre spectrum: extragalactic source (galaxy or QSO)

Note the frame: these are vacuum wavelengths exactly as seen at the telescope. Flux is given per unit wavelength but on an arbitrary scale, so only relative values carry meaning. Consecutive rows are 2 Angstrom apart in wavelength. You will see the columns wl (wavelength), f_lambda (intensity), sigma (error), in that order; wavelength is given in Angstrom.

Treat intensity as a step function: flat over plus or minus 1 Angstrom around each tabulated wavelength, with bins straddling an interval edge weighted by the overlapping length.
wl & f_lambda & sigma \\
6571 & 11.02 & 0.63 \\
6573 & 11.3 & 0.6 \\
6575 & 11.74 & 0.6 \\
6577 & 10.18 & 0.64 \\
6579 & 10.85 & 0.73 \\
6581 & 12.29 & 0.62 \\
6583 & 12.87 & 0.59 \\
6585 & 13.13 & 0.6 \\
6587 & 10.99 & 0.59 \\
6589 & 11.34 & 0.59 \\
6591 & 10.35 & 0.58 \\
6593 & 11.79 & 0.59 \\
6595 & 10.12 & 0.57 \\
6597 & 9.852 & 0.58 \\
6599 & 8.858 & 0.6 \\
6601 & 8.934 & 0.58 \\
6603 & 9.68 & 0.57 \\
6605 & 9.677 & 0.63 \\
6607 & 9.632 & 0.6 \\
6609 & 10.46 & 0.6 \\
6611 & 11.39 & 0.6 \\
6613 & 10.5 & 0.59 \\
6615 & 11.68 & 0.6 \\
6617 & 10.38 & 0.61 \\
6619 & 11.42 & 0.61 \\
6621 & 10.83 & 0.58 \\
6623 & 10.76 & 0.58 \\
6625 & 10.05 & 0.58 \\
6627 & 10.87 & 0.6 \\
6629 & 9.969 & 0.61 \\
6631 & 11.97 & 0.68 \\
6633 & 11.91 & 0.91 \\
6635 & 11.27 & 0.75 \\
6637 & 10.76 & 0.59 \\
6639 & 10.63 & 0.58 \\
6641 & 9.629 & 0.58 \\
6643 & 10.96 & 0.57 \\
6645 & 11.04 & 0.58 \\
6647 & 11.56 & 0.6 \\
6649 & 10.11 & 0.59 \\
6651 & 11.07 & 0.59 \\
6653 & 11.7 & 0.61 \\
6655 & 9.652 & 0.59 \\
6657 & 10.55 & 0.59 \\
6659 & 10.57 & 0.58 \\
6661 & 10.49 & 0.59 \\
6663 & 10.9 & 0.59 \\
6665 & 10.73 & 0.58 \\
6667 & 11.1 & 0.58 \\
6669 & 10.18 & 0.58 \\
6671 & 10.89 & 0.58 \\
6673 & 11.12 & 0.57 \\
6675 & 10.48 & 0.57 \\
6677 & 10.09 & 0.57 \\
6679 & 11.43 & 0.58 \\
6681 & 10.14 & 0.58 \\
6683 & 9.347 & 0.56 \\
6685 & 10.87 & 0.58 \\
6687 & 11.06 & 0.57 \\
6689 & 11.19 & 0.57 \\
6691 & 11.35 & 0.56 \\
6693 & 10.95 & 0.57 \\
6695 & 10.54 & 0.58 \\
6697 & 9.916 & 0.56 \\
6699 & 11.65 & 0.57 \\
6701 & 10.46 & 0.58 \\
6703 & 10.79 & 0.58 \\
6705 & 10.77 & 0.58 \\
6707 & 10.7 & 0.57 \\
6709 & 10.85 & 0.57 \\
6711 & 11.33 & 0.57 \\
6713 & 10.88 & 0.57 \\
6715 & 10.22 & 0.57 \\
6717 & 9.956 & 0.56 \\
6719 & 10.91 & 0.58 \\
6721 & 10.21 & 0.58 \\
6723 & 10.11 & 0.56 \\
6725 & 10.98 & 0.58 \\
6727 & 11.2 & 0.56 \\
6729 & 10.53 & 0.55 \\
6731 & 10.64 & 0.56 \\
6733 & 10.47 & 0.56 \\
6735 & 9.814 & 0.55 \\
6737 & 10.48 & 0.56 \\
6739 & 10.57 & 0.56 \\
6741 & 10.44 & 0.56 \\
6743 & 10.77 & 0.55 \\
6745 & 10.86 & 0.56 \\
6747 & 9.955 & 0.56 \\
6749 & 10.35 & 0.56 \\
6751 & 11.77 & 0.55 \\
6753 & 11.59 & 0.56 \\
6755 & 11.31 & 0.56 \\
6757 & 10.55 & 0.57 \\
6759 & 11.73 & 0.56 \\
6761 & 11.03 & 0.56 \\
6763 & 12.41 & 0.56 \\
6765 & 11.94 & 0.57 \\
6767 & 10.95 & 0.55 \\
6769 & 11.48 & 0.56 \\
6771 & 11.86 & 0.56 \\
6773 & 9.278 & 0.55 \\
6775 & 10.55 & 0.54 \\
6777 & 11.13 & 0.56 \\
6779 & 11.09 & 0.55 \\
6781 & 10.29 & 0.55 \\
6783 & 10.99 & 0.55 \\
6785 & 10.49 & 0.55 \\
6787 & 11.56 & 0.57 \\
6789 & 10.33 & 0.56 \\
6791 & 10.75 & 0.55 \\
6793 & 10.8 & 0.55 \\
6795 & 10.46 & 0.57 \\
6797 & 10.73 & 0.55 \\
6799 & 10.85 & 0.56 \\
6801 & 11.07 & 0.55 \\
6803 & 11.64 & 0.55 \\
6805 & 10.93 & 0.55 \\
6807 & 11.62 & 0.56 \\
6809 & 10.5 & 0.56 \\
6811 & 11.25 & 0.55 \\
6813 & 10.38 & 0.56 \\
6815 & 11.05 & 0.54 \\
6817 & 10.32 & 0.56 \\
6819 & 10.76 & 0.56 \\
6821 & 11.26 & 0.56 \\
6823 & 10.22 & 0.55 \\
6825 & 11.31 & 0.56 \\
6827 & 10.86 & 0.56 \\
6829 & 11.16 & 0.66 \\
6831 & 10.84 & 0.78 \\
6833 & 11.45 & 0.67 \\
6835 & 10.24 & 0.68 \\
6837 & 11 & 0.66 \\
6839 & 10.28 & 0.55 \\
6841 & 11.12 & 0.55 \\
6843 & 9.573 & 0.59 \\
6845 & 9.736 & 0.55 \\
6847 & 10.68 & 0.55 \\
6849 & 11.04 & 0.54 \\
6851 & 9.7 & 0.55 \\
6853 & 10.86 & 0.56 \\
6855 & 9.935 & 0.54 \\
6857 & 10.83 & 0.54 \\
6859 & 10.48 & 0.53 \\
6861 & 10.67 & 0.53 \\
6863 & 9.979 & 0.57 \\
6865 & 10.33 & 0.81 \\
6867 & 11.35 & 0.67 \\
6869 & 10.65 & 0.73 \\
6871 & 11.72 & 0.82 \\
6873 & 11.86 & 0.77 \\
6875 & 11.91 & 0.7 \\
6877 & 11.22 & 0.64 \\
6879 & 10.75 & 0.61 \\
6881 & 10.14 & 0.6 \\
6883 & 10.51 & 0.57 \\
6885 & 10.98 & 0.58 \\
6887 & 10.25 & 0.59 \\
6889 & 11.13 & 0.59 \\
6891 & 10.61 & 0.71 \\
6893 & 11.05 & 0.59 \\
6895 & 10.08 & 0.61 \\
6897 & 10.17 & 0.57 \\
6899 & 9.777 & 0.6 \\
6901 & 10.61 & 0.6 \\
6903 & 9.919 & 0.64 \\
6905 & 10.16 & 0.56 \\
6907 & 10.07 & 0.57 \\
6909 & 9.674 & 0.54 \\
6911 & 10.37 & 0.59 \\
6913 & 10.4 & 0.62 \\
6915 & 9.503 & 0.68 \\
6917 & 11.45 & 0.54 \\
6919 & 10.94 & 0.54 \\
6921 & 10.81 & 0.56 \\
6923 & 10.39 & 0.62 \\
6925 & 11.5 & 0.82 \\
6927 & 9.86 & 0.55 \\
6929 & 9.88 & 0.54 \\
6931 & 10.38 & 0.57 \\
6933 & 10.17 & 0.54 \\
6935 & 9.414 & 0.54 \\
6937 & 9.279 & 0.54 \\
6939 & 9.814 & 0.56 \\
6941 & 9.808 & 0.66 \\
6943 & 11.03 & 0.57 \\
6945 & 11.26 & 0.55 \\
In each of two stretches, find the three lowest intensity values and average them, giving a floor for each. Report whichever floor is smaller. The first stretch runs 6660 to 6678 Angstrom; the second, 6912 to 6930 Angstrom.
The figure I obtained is 9.7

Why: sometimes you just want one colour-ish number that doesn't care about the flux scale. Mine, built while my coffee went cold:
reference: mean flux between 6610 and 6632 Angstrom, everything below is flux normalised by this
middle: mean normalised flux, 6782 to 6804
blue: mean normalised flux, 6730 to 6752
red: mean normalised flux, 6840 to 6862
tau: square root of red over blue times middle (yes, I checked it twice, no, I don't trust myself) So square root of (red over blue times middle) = 0.99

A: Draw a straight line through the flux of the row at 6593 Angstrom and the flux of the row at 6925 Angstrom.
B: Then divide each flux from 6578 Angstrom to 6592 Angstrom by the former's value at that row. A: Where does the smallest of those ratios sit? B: 6591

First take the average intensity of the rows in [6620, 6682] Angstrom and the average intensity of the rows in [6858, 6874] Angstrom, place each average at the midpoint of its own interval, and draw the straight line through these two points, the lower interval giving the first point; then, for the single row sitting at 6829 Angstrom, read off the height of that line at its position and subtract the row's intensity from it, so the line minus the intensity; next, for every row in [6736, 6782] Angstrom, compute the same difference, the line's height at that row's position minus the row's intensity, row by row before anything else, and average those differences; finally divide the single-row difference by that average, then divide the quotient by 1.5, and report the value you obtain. 1.3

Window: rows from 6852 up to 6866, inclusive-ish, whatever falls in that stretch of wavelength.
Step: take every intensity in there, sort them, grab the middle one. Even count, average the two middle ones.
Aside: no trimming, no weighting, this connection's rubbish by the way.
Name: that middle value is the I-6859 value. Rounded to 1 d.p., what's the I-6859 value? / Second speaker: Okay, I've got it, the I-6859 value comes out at 10.5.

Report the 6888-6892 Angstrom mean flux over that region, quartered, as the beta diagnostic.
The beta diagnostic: 2.72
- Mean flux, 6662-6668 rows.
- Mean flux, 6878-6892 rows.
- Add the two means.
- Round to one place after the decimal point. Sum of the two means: 21.5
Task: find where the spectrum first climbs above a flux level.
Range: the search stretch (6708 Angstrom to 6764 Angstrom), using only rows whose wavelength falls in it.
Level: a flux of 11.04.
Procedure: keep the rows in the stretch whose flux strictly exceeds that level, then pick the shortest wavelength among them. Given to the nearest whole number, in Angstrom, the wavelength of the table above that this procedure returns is 6711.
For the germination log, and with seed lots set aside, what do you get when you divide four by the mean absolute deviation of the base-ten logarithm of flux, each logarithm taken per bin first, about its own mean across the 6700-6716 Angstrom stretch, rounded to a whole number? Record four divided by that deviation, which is 453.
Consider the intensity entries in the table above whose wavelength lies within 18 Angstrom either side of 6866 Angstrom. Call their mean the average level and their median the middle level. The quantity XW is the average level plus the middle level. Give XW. 21.5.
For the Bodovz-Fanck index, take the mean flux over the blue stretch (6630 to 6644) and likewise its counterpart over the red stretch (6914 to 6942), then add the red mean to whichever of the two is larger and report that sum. 21.2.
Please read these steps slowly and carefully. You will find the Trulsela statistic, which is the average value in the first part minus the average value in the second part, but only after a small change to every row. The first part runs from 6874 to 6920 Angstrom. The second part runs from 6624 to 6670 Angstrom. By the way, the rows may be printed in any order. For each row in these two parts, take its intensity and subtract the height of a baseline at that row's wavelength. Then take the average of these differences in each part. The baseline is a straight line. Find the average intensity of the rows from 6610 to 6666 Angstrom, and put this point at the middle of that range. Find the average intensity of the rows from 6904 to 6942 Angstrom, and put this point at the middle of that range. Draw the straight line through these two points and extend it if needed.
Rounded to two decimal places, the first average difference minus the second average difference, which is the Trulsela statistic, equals 0.29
